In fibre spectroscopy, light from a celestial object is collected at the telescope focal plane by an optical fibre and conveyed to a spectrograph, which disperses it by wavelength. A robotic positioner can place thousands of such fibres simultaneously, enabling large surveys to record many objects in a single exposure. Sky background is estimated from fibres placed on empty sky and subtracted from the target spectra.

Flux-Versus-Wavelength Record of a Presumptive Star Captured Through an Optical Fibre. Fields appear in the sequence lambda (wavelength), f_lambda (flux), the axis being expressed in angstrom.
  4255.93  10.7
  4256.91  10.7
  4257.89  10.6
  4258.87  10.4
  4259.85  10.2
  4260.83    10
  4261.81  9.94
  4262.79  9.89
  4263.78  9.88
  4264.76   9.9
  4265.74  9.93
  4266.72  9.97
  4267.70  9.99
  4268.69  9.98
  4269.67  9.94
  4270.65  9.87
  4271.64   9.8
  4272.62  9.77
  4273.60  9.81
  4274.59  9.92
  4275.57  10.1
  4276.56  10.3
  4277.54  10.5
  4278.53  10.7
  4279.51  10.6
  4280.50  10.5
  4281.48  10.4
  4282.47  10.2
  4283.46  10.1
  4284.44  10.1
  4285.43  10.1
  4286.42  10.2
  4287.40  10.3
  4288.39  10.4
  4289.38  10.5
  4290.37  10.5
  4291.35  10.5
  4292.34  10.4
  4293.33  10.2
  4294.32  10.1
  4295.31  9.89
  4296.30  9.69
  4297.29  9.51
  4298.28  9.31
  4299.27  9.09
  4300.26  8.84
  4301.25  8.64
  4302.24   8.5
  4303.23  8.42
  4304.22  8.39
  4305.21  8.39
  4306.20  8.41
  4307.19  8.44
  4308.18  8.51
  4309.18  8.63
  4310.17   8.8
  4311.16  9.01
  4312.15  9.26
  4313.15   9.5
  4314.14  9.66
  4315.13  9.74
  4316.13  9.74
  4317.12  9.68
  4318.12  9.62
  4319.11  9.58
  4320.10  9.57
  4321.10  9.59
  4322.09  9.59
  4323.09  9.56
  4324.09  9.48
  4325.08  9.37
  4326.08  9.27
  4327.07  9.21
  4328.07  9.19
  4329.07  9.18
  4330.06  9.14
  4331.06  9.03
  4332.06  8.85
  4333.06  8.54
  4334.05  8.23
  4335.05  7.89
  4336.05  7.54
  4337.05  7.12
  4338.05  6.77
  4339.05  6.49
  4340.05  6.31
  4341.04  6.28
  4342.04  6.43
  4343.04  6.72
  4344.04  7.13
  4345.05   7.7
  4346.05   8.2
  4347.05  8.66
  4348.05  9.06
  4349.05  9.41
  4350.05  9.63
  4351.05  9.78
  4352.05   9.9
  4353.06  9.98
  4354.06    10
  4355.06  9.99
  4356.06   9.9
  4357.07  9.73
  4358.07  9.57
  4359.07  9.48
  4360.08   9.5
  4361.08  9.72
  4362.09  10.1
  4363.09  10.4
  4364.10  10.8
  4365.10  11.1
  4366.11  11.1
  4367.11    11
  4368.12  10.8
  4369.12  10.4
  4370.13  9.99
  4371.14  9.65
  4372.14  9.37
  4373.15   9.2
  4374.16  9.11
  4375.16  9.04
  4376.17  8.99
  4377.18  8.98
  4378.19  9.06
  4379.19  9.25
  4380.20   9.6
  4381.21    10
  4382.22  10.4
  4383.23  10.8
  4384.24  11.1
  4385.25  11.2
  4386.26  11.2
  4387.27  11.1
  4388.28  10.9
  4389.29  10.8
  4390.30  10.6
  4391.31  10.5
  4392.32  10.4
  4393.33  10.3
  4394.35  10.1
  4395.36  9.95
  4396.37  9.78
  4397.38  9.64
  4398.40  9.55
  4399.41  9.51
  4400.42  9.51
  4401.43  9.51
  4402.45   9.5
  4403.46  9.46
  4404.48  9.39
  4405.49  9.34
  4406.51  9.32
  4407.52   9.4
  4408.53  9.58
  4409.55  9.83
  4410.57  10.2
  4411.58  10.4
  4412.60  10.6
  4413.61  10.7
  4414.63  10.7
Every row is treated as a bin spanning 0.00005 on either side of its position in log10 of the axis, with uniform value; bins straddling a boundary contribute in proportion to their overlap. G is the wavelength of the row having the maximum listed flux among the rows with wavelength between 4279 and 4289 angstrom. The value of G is 4279.51 angstrom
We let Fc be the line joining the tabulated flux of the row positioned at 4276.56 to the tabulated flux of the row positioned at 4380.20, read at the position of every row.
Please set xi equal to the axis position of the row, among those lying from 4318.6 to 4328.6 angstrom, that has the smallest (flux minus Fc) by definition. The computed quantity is 4328.07 angstrom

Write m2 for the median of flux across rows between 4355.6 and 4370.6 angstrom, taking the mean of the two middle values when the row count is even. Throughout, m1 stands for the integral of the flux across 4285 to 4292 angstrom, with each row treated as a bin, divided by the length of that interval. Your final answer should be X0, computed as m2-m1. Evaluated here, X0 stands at -0.3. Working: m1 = 10.4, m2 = 10.1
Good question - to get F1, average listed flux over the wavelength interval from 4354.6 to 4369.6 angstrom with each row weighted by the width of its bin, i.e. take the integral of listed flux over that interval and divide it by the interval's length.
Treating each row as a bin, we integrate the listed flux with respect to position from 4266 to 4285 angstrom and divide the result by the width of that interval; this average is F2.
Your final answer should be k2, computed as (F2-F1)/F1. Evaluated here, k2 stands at -0.01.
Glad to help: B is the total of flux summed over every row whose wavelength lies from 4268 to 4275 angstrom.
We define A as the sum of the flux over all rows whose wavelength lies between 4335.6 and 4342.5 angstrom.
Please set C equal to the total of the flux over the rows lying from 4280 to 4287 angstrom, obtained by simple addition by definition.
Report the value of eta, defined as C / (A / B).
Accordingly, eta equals 105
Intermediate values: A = 47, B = 69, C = 71.6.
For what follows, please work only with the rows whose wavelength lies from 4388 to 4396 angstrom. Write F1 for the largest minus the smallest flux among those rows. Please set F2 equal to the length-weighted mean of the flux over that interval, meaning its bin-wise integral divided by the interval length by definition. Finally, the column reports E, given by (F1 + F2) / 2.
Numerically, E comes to 5.7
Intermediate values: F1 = 0.95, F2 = 10.4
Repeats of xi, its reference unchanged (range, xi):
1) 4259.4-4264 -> 4263.78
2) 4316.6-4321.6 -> 4320.10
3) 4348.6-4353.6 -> 4349.05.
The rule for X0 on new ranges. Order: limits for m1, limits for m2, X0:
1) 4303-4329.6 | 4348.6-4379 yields 0.6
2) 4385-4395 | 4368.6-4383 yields -1.4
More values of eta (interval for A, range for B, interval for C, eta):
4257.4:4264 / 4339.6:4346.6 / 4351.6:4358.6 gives 48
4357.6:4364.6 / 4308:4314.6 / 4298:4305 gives 56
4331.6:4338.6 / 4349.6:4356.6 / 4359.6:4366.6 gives 92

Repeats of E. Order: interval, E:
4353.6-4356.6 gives 5.0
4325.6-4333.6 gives 4.9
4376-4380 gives 4.7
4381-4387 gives 6.0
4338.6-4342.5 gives 3.3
